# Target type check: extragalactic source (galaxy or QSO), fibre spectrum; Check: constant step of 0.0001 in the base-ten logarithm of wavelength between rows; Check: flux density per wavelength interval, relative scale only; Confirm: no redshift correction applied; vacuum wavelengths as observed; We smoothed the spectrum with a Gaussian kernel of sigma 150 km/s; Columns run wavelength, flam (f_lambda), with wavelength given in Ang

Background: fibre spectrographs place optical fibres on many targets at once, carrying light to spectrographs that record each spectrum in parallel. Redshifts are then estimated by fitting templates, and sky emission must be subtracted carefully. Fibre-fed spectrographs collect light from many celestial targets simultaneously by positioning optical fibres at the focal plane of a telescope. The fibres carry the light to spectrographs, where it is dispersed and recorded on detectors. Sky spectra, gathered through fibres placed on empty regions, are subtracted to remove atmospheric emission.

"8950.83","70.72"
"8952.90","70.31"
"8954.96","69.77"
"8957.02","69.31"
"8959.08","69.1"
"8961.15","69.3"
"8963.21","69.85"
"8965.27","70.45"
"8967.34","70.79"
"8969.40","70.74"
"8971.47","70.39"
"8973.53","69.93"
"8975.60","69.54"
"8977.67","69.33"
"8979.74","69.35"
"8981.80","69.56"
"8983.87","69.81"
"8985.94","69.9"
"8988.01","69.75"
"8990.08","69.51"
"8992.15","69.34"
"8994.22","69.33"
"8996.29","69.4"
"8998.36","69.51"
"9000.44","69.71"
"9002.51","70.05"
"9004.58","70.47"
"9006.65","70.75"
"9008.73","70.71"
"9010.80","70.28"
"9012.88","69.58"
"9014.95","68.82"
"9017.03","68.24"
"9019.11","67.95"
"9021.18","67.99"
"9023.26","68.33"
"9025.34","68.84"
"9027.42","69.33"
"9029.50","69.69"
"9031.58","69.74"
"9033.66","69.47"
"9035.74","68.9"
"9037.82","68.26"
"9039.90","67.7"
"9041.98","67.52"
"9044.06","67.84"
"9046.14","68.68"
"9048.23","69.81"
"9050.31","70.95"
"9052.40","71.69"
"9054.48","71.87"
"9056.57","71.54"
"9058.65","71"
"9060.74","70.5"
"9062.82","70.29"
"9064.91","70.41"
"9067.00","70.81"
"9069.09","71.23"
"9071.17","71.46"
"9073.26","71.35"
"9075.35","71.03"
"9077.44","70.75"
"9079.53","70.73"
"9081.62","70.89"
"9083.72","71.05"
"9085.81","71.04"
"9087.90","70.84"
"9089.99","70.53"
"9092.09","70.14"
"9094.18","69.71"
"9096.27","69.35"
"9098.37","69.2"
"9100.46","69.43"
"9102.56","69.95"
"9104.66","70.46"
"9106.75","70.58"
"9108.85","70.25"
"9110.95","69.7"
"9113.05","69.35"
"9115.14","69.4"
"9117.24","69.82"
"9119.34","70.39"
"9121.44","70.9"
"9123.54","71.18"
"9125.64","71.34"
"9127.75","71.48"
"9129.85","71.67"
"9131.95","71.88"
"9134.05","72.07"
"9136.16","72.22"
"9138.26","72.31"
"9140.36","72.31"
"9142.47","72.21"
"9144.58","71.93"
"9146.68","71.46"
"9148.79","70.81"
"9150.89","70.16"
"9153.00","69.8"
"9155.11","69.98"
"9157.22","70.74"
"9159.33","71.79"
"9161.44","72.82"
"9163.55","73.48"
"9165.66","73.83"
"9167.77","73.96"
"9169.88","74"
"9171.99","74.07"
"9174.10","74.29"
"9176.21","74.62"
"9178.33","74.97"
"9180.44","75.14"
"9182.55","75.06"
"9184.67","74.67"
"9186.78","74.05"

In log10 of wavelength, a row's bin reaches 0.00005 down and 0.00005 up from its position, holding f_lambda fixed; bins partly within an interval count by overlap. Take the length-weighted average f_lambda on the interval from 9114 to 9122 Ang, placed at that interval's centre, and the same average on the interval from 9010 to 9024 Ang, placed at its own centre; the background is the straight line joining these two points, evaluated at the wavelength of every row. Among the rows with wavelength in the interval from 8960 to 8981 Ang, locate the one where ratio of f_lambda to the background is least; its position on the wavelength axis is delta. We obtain 8979.74 Ang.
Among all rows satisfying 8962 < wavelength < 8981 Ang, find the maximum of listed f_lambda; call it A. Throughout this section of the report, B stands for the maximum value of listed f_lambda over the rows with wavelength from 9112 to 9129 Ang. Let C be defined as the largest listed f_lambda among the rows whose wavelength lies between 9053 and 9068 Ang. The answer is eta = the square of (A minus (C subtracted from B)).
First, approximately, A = 70.79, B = 71.48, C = 71.87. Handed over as 5067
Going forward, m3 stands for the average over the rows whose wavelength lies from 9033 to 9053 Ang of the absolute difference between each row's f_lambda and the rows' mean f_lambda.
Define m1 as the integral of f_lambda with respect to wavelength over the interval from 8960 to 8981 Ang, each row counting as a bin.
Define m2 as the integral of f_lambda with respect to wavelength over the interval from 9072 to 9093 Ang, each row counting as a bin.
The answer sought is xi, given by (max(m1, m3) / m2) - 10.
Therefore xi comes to -9.01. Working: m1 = 1469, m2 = 1487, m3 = 1.1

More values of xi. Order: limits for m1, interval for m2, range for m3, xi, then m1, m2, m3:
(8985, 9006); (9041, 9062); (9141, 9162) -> -9.01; 1464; 1473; 0.9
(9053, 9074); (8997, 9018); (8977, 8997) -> -8.98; 1493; 1466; 0.2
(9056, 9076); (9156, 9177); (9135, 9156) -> -9.08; 1419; 1540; 0.9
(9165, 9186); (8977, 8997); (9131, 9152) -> -8.88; 1564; 1391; 0.6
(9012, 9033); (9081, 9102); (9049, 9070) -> -9.02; 1446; 1474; 0.4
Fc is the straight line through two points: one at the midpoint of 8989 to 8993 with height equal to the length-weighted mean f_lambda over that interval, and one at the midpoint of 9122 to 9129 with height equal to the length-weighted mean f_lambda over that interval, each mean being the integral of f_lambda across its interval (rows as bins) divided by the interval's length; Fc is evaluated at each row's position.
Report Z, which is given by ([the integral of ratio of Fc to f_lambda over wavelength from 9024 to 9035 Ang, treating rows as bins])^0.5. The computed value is 3.33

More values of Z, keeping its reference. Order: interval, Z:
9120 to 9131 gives 3.32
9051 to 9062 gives 3.29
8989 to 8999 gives 3.16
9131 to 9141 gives 3.15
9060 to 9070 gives 3.16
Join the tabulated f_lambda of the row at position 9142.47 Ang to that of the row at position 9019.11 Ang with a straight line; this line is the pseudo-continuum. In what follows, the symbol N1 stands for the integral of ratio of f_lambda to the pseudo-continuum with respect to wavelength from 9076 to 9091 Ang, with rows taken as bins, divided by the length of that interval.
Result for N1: 1.01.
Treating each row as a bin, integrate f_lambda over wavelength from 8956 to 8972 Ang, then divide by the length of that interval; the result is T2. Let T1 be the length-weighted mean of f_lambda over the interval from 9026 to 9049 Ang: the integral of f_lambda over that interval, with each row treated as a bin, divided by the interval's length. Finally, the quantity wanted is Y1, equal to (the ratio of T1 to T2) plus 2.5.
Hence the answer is 3.48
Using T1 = 68.8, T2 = 70.0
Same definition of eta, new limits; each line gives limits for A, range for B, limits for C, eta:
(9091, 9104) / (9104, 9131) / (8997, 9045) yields 4791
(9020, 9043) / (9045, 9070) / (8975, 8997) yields 4593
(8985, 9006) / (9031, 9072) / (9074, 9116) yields 4851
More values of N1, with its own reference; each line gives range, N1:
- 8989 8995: 1.04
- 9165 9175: 1.01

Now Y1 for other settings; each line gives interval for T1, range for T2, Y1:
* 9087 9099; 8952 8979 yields 3.50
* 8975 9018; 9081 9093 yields 3.49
